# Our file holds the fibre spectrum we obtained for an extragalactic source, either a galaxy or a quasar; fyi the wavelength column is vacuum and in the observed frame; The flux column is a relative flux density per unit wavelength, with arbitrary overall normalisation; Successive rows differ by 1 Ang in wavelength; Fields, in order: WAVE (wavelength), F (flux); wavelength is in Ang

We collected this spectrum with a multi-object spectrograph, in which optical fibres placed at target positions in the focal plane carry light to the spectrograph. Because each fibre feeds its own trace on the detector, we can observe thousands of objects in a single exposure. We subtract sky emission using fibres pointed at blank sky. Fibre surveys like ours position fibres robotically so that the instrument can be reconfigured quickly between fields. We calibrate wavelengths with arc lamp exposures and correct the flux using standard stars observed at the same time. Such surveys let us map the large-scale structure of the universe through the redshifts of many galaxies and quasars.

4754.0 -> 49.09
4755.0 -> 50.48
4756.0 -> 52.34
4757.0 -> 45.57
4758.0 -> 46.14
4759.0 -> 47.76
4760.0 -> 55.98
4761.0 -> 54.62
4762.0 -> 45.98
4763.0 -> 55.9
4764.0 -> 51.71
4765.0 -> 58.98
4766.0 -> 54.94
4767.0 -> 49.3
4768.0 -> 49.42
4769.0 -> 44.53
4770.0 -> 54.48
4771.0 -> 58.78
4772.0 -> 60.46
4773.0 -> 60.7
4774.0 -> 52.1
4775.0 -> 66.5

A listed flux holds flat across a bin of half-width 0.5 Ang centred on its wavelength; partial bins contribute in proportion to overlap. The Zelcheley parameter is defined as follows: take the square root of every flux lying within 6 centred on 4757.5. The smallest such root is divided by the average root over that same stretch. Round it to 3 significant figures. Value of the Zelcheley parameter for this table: 0.958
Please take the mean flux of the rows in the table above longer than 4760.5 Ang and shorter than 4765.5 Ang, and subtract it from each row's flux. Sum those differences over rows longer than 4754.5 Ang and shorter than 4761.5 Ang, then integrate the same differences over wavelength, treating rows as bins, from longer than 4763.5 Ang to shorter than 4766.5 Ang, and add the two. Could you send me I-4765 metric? -16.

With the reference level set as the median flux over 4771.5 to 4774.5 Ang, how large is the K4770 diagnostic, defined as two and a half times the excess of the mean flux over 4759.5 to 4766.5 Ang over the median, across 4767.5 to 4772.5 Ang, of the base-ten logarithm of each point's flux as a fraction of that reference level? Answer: 135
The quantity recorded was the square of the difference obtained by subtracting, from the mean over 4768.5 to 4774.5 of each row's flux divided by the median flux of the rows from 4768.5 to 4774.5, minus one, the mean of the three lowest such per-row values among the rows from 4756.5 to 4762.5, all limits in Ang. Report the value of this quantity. 0.027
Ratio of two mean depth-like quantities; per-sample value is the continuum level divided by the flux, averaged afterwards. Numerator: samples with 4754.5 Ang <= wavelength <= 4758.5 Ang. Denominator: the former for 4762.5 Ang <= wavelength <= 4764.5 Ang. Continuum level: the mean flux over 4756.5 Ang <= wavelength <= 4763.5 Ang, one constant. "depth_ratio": 1.11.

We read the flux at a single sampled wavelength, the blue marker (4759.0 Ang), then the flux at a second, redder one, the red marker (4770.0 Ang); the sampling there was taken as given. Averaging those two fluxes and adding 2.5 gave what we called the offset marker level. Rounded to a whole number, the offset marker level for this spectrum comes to 54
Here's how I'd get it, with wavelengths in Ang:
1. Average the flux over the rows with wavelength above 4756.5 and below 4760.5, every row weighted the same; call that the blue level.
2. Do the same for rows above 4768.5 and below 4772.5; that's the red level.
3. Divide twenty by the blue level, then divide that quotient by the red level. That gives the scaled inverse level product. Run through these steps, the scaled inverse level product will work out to 0.0075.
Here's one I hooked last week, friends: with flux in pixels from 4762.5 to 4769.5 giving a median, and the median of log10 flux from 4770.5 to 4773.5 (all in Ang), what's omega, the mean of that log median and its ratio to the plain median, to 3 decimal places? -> 0.908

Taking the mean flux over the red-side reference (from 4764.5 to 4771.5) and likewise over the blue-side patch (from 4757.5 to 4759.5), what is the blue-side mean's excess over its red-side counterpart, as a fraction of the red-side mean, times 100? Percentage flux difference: -11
